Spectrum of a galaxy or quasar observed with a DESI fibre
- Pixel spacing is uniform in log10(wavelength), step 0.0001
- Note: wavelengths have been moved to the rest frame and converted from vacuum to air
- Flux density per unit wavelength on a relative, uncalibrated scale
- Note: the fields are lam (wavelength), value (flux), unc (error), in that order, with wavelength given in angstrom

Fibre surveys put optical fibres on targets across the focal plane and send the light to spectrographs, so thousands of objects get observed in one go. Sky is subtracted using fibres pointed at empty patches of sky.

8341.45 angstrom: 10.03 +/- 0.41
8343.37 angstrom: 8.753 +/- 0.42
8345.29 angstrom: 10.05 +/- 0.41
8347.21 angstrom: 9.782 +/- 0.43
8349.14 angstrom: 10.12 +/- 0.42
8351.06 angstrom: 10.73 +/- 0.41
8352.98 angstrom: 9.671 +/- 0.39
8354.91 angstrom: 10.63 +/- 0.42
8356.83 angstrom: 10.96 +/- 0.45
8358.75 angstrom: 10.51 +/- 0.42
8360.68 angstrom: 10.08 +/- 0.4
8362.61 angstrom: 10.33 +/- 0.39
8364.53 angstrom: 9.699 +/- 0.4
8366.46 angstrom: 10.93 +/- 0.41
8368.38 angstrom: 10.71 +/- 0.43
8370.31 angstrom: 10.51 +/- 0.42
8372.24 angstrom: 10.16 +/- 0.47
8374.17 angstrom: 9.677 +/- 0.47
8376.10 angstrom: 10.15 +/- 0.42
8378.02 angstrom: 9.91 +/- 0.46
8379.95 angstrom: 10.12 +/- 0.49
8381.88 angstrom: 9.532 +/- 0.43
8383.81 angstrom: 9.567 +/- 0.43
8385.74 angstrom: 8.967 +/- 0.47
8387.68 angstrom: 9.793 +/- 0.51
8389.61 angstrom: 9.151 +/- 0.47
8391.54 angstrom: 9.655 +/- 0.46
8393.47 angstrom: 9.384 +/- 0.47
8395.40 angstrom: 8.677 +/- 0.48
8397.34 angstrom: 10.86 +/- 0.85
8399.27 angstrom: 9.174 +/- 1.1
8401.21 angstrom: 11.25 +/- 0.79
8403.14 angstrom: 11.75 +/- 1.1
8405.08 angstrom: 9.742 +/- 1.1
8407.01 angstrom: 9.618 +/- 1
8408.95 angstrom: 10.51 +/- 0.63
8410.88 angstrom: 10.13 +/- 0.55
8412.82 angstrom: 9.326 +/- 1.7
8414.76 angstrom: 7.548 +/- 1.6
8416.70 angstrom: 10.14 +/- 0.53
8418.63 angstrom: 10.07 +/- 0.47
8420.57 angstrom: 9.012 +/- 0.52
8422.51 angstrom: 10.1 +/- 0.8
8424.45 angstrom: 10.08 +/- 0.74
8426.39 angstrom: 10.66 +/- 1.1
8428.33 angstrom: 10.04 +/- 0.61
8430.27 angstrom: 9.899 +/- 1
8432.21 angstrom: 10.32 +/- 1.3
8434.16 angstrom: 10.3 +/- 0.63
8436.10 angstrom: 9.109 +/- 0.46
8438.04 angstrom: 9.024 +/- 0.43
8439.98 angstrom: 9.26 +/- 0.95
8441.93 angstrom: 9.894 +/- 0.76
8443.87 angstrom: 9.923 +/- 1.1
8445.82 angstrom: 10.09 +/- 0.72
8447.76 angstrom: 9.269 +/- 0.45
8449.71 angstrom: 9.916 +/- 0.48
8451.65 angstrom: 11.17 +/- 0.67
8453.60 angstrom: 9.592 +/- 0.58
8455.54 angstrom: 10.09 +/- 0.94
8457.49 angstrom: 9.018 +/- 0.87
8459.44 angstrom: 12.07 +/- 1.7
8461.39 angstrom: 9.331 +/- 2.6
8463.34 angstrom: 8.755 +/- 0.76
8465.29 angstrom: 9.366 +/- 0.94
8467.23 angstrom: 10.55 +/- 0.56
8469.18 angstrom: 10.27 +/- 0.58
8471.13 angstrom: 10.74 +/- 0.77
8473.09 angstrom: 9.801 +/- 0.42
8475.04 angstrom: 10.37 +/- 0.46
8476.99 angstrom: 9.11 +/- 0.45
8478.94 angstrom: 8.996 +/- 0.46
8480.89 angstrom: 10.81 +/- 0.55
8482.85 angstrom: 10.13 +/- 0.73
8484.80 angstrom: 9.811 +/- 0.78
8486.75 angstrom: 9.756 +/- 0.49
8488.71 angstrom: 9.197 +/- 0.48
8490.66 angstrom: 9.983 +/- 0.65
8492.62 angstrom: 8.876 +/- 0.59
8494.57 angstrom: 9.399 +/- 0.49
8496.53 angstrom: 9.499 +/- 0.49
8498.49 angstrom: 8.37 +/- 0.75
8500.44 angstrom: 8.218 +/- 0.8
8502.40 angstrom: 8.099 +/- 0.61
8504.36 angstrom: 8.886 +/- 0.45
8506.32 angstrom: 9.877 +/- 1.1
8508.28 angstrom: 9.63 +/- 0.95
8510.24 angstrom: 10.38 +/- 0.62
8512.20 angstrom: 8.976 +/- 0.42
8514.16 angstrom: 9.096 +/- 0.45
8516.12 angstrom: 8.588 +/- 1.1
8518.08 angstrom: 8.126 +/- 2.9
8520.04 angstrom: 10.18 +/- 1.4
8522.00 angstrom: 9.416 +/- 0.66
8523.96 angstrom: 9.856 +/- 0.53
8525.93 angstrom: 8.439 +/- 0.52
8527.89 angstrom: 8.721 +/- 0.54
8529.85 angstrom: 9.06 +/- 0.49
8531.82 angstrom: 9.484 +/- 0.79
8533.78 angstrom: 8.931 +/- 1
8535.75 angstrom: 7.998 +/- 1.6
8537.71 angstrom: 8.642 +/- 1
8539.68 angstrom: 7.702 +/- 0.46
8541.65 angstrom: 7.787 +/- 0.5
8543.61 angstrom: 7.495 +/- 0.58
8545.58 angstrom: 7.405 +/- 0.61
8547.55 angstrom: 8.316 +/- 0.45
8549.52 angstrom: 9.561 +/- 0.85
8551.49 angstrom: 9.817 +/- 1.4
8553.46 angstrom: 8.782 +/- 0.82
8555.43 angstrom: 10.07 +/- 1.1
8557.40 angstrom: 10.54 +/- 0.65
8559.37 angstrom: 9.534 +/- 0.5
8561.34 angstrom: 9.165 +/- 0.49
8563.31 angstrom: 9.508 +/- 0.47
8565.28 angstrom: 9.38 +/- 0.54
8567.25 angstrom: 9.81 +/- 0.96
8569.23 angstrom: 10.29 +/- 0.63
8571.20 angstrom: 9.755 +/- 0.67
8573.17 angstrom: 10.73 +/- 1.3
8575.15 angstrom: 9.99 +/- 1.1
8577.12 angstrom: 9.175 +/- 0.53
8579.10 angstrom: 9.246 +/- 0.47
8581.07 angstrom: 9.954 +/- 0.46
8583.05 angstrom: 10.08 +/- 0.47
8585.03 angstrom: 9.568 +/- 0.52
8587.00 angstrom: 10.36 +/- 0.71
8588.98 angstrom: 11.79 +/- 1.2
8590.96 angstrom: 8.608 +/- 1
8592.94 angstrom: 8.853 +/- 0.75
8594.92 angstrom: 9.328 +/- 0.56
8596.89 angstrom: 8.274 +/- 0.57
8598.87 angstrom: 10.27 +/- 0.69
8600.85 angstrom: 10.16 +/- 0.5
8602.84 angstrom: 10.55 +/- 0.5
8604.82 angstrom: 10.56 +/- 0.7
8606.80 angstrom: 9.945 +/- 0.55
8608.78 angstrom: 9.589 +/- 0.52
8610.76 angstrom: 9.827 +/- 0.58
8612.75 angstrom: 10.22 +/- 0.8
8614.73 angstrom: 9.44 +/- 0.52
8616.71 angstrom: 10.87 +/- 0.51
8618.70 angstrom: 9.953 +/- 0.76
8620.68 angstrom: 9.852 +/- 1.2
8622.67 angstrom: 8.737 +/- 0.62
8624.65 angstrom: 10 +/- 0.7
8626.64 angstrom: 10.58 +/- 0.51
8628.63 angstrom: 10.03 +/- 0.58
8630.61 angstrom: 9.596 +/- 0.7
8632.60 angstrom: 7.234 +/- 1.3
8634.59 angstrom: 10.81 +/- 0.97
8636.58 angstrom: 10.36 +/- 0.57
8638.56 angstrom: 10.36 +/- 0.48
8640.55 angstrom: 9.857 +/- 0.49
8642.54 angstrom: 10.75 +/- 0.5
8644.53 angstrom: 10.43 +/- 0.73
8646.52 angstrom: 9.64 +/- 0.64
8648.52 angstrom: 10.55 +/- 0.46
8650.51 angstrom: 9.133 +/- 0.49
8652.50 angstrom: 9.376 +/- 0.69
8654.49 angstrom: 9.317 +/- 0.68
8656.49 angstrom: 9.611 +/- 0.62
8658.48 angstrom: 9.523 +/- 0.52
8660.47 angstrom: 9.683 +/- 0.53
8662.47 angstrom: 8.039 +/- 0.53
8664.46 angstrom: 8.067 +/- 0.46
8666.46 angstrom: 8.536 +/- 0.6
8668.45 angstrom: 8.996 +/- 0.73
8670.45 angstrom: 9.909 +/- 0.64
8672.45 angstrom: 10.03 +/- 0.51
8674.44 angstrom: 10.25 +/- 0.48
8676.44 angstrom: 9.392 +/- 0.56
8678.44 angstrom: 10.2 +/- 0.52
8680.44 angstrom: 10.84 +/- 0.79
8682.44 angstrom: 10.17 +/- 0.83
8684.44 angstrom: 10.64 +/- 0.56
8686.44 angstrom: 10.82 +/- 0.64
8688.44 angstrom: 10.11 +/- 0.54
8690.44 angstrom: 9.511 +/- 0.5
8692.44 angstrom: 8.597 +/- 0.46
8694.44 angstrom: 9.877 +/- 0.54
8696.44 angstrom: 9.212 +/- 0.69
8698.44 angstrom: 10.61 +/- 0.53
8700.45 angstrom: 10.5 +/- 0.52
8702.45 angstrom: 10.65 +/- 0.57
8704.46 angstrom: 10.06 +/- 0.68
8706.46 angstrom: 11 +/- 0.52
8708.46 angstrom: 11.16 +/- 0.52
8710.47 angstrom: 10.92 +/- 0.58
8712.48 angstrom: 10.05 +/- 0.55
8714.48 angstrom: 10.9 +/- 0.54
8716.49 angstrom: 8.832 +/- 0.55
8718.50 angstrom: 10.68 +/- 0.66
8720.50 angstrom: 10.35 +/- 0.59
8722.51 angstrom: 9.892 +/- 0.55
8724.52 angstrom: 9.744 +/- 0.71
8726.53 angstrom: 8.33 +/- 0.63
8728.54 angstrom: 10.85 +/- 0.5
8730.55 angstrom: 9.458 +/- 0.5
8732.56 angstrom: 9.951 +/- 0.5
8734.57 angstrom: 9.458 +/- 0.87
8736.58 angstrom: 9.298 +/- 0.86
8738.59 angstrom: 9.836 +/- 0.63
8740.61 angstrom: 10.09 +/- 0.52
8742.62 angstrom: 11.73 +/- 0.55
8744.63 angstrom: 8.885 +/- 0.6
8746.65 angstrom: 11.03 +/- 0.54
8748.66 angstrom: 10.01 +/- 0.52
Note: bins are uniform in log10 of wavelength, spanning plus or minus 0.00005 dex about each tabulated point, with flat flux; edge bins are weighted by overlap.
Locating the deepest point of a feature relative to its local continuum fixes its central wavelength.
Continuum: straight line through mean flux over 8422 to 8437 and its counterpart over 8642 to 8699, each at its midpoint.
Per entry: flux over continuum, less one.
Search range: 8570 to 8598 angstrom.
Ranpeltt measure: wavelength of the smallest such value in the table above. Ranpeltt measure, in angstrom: 8596.89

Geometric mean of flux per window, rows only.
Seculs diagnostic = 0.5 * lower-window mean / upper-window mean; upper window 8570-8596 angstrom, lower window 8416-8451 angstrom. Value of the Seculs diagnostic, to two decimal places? 0.50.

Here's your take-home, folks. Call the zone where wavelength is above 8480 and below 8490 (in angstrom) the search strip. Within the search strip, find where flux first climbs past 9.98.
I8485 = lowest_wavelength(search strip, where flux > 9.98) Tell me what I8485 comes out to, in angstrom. 8480.89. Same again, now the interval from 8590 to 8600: 8598.87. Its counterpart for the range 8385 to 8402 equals 8397.34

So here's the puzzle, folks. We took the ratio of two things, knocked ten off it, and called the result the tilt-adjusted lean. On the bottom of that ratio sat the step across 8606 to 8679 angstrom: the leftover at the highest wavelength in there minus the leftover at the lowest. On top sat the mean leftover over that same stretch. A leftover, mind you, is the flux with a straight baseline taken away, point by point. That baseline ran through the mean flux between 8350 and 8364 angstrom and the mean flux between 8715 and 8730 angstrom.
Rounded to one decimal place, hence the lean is -10.7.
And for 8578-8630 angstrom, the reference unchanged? -10.2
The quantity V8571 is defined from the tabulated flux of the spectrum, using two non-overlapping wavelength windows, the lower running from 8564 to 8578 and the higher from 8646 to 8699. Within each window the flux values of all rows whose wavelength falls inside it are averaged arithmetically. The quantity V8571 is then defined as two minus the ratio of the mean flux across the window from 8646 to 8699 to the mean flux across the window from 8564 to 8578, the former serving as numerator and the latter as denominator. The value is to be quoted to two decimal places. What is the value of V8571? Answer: 1.02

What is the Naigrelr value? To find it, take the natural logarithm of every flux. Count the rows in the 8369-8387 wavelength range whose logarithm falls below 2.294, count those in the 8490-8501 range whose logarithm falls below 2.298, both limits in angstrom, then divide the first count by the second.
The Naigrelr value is 1.0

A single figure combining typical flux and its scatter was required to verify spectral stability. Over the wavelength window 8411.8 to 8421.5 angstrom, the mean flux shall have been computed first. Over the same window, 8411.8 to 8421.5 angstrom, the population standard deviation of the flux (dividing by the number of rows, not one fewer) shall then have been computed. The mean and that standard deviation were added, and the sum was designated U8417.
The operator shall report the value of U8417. 10.2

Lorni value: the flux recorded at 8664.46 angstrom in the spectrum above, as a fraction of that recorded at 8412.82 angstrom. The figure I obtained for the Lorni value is 0.87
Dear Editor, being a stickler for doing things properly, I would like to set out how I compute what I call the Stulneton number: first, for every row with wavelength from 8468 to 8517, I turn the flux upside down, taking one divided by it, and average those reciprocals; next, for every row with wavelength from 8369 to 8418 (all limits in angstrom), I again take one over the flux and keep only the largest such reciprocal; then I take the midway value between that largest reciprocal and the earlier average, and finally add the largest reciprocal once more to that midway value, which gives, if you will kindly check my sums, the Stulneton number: 0.252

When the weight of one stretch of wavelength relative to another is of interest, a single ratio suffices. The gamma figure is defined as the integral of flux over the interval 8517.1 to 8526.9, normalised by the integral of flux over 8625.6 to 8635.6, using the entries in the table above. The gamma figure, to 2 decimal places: 0.94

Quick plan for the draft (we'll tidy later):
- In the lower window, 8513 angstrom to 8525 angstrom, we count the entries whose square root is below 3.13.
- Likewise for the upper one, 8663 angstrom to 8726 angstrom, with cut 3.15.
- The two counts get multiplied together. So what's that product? 48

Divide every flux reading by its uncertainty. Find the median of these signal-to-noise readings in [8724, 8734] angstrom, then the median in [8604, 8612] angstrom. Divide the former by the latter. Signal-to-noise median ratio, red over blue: 1.1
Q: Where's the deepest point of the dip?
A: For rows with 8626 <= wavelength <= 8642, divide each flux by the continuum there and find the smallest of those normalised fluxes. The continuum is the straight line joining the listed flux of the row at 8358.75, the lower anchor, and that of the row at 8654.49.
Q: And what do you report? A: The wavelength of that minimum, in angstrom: 8632.60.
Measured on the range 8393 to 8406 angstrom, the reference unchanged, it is 8395.40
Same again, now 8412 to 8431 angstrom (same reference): 8414.76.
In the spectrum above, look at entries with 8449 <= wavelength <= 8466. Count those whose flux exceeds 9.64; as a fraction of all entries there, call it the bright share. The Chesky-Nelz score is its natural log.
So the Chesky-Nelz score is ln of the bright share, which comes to -0.81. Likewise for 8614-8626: -0.41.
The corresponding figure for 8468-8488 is -0.22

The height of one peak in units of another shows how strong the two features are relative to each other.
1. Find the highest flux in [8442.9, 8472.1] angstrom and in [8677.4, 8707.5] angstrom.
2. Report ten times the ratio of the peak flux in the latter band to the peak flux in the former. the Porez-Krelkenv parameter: 9.1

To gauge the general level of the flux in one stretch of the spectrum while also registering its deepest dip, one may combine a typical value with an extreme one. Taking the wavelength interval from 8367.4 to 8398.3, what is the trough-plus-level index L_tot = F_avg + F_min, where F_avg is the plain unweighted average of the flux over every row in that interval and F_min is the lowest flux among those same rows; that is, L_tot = 18.5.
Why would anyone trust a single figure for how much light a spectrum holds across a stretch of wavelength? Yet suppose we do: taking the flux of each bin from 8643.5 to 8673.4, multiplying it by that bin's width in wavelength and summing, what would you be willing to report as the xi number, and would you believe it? 281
